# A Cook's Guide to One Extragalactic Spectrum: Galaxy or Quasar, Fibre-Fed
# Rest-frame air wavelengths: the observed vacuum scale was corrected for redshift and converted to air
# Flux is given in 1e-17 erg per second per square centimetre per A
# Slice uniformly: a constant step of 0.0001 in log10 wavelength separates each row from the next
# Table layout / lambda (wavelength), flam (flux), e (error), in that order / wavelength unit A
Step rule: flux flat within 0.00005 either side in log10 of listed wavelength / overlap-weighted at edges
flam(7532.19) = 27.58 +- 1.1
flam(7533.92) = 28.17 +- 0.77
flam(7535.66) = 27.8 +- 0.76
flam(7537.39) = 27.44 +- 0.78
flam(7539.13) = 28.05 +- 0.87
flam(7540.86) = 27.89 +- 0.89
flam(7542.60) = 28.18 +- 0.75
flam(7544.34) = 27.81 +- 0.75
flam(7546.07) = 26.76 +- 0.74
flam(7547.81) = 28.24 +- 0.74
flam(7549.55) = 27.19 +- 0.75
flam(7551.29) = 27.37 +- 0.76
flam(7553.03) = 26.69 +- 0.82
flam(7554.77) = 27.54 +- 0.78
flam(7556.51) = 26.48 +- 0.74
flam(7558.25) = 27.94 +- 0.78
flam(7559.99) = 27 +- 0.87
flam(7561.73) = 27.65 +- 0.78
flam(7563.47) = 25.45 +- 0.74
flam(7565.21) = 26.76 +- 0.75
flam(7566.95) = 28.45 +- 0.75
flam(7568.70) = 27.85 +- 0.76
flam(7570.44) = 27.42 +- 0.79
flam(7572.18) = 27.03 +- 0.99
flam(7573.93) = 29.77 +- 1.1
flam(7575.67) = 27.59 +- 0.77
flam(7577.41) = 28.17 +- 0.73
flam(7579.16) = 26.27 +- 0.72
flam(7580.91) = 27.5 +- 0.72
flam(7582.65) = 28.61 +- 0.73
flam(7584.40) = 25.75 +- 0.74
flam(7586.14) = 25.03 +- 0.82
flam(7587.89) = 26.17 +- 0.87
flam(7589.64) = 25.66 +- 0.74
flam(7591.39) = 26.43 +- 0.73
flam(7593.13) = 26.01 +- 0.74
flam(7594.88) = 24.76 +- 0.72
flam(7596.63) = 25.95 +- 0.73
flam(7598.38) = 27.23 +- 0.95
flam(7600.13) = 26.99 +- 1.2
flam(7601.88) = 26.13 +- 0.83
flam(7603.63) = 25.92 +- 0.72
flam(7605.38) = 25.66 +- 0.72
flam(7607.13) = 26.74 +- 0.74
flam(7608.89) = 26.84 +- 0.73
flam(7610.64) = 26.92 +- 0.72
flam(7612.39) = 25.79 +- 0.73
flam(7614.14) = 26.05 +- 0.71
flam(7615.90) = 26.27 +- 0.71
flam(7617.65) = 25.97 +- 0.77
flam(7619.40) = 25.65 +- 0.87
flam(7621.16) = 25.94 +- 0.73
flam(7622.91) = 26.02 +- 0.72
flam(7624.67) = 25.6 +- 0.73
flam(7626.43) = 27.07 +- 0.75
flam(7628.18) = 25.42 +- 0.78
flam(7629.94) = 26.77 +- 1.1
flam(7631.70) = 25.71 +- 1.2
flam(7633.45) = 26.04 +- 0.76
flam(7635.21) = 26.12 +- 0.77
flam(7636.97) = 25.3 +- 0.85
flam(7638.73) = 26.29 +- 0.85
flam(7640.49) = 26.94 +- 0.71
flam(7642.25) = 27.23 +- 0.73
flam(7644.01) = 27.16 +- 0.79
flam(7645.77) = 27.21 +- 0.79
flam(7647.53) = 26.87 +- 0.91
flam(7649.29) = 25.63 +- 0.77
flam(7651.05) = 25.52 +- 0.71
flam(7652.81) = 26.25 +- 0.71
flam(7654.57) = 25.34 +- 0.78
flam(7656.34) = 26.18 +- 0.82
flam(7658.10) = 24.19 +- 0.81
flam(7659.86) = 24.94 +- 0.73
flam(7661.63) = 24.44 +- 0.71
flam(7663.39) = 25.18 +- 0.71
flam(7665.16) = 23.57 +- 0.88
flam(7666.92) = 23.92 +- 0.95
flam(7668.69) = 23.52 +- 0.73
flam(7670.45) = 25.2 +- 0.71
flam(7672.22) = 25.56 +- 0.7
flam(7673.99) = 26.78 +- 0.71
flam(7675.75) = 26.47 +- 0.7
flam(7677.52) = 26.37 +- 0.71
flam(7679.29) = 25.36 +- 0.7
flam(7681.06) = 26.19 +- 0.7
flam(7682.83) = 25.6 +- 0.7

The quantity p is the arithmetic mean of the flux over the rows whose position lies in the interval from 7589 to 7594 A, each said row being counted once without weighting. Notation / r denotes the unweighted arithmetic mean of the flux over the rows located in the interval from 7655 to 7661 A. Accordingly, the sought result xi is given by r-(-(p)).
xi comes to 51.1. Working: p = 26.0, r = 25.1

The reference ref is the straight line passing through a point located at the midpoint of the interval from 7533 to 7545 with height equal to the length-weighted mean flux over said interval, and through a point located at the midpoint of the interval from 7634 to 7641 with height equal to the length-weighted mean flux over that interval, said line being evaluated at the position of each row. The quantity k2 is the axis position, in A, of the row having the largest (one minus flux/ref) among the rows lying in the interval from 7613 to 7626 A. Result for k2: 7619.40 A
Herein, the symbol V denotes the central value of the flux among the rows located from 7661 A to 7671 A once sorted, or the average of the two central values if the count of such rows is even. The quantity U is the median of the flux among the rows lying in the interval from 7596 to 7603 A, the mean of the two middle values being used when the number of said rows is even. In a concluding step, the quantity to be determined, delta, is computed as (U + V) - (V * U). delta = -591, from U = 26.6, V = 24.2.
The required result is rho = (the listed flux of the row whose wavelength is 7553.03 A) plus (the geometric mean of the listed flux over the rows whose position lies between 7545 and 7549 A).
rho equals 54.2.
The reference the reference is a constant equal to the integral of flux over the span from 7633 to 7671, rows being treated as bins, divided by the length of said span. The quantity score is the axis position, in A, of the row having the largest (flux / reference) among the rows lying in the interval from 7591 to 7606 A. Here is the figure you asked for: 7598.38 A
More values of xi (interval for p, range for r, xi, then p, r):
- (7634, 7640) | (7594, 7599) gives 51.9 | 25.9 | 26.0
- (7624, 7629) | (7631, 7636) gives 52.0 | 26.0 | 26.0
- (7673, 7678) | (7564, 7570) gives 54.2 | 26.5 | 27.7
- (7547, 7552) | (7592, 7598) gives 53.2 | 27.6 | 25.6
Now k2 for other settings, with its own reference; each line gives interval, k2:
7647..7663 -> 7658.10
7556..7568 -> 7563.47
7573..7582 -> 7579.16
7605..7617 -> 7605.38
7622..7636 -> 7628.18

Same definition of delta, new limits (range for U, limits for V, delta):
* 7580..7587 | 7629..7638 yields -641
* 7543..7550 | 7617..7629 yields -660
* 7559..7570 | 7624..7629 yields -647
